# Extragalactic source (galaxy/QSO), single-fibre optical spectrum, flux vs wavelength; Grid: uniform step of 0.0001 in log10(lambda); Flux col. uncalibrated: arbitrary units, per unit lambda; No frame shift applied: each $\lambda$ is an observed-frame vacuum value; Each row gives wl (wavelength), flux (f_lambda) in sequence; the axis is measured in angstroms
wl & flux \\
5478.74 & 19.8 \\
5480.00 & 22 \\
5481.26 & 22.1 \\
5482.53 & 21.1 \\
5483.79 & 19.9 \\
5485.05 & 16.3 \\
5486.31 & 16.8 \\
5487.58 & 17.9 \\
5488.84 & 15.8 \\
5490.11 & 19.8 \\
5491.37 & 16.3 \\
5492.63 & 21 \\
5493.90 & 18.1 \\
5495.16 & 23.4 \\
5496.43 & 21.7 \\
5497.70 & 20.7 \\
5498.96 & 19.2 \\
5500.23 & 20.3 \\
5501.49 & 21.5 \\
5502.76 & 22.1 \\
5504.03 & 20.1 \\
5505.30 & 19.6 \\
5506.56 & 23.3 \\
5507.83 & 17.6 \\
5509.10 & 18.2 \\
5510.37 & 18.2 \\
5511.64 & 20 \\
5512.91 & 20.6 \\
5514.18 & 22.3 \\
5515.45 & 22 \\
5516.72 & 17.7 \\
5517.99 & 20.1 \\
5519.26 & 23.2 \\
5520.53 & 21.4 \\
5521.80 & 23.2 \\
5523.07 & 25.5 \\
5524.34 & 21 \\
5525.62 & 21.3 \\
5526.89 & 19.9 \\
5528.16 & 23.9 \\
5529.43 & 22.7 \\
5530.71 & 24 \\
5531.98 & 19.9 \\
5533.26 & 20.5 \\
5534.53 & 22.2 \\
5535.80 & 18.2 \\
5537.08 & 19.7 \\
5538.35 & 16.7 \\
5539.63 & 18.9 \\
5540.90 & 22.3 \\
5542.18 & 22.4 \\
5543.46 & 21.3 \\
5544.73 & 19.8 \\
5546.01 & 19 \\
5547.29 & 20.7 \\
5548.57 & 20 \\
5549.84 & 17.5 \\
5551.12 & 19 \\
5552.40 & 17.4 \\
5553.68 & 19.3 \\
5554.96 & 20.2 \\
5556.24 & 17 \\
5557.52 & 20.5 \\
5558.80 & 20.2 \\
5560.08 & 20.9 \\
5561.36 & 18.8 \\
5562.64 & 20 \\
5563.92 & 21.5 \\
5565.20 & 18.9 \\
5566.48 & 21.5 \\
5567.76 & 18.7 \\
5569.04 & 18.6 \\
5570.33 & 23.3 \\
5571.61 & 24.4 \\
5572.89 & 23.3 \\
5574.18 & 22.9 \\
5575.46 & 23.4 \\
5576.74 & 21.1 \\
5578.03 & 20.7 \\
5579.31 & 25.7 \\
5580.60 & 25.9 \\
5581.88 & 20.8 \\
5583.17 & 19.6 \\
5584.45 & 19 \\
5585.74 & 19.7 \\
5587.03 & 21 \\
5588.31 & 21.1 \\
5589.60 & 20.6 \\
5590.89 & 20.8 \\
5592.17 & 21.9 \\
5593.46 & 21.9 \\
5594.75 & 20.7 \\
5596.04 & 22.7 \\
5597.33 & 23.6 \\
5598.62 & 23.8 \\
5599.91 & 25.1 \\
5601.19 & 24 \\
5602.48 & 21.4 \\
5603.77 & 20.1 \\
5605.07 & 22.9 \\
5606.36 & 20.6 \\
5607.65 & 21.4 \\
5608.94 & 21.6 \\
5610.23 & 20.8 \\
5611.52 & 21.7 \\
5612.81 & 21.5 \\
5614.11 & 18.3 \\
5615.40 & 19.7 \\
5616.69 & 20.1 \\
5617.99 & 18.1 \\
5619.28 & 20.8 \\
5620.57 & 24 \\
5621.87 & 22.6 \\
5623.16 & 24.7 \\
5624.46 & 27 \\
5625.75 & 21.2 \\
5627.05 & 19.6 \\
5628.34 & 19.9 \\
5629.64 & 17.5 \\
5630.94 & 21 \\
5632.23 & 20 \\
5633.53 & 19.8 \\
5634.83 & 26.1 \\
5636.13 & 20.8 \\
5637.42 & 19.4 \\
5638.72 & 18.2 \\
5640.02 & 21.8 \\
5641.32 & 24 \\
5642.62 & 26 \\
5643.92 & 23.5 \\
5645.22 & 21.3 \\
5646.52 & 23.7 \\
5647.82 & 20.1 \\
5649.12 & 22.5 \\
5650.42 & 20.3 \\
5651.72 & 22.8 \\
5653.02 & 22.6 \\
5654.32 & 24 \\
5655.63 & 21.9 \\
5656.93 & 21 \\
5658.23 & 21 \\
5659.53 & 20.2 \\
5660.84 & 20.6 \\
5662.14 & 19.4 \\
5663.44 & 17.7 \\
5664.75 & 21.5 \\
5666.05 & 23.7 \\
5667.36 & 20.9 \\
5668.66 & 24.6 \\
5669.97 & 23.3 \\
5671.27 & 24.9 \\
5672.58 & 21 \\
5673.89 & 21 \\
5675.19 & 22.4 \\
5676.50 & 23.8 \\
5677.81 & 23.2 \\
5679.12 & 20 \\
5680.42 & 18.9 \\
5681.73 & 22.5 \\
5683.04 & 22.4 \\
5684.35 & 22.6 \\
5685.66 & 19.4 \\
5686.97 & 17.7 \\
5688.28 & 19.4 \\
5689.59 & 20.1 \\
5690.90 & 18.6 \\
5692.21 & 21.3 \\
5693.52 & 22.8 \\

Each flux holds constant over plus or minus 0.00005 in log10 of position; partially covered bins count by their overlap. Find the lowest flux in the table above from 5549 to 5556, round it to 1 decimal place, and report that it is 17.4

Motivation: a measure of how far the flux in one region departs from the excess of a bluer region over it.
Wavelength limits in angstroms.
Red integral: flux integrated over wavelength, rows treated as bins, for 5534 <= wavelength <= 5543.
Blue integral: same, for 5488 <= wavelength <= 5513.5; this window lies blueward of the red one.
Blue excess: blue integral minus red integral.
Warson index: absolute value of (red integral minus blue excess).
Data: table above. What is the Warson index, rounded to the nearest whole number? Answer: 145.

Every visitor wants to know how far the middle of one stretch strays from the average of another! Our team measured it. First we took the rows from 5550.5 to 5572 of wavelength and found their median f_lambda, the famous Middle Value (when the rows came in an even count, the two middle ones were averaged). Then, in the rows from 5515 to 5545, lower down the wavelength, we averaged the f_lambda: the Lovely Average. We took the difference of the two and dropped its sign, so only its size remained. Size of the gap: 1.2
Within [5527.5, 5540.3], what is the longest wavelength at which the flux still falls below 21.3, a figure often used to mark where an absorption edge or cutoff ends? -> 5539.63 angstroms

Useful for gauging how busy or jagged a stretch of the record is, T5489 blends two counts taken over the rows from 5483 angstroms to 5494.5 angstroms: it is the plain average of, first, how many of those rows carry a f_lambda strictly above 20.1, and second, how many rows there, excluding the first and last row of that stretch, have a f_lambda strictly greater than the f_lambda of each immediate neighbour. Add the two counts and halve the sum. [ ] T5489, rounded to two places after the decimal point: 2.00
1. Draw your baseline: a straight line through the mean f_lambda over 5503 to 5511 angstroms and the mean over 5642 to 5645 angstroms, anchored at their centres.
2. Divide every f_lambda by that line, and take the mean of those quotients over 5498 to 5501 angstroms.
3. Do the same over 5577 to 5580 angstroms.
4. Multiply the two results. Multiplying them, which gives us 1.07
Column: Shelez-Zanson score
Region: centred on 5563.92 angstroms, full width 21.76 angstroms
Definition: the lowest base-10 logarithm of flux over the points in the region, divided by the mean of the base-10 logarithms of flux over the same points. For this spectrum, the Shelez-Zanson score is 0.938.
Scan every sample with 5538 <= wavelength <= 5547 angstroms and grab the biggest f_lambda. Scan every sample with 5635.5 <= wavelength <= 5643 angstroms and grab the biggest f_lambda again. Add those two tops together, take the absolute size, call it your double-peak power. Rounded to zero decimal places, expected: 48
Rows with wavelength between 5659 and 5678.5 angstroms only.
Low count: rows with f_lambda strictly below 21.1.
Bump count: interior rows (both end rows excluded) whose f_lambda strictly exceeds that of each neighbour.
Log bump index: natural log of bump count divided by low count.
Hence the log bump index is -0.3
